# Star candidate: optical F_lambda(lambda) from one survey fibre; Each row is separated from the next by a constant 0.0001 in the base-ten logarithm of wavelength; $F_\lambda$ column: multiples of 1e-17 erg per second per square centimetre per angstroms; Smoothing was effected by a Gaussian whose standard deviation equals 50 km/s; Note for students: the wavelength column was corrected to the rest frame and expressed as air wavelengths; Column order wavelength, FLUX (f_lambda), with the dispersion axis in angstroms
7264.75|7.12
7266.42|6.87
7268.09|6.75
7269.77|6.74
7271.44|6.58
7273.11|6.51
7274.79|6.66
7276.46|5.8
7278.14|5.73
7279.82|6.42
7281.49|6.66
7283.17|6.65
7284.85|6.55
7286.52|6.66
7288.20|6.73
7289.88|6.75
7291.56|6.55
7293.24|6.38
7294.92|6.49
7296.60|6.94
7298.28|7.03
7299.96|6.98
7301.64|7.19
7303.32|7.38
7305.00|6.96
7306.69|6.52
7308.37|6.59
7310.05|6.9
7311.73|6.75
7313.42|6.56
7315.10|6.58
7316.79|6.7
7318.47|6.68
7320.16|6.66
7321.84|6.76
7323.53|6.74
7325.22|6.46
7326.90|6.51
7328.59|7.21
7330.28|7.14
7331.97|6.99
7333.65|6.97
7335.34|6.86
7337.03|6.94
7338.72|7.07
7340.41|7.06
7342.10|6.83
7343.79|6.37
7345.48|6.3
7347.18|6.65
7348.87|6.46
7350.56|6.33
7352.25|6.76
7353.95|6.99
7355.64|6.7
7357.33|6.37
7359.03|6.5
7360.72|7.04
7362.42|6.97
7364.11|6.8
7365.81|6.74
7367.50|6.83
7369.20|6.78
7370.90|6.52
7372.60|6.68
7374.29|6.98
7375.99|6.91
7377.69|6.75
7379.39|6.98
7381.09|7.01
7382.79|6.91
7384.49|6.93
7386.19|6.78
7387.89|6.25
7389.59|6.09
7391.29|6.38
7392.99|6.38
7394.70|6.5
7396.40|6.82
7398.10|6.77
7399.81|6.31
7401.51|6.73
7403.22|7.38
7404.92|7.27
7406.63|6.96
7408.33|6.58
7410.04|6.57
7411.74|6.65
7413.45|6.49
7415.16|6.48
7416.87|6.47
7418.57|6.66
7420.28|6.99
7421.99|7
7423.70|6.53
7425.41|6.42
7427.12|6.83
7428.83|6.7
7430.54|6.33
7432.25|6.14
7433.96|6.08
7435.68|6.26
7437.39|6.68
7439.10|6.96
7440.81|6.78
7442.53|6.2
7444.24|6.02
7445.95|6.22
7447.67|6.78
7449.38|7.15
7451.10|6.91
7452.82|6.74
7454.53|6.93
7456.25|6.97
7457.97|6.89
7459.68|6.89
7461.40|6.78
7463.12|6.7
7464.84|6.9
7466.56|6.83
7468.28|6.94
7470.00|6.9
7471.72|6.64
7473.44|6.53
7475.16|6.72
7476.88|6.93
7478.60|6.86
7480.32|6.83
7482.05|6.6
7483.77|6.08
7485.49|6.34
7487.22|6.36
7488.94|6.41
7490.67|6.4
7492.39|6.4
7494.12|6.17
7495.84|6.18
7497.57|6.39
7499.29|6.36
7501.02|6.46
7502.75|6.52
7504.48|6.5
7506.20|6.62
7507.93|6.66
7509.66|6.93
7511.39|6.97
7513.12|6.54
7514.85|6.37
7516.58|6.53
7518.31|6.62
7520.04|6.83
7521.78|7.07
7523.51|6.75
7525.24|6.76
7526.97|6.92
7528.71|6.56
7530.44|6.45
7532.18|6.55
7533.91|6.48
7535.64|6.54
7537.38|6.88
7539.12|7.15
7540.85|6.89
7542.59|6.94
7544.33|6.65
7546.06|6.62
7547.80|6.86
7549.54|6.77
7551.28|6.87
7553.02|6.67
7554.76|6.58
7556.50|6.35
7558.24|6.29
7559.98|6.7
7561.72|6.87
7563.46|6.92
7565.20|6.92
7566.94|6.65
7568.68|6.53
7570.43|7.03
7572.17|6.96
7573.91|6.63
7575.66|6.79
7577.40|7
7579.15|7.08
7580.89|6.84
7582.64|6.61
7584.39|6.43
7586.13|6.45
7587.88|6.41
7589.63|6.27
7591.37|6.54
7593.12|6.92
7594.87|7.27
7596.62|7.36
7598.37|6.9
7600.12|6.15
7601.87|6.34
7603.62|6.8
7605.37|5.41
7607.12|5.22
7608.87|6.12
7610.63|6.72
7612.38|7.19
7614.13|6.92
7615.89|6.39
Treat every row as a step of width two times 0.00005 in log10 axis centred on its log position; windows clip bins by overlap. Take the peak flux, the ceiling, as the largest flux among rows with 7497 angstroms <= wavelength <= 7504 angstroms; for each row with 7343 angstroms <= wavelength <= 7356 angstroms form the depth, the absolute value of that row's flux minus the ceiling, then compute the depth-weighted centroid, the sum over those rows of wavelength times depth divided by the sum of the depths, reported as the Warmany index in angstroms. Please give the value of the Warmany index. 7350.7 angstroms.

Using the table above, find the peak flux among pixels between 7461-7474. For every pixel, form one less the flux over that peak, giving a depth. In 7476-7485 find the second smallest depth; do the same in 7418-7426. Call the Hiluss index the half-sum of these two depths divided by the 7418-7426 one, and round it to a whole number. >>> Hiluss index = 0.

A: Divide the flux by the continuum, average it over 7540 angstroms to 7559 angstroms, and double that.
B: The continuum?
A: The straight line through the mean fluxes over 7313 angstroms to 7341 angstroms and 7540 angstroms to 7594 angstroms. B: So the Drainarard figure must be 1.99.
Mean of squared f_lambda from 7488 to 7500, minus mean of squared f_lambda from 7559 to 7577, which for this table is -6.2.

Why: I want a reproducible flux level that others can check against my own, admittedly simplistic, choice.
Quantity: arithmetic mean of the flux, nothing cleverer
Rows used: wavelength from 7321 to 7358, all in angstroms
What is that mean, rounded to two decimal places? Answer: 6.75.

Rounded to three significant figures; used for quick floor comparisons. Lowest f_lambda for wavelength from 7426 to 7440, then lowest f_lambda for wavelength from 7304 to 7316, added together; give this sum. 12.6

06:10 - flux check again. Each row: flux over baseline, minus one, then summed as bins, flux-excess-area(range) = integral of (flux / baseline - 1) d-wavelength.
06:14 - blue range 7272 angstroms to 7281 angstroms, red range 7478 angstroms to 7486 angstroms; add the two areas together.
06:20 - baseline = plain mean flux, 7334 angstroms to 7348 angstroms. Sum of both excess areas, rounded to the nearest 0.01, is -0.94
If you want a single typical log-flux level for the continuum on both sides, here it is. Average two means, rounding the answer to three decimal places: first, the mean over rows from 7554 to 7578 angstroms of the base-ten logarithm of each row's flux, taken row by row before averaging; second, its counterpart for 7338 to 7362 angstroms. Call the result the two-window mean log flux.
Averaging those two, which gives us 0.826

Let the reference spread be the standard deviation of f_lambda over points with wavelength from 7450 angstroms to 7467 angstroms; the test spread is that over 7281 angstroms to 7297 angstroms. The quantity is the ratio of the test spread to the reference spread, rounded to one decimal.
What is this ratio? 1.8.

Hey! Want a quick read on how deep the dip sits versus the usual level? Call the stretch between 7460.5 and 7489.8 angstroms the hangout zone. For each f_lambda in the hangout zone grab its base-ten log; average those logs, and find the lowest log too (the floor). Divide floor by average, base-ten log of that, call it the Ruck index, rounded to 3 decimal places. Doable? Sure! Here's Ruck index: -0.021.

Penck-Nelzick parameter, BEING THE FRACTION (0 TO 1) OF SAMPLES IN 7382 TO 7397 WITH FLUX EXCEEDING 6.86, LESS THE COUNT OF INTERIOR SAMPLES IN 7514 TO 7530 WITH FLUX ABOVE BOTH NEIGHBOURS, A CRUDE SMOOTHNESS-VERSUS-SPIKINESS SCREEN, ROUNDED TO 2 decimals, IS -1.78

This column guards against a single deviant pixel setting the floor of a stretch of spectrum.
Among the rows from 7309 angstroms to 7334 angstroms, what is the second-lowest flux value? 6.51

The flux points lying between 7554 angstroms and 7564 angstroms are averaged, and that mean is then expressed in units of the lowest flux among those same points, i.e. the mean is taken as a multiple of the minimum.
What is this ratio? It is 1.05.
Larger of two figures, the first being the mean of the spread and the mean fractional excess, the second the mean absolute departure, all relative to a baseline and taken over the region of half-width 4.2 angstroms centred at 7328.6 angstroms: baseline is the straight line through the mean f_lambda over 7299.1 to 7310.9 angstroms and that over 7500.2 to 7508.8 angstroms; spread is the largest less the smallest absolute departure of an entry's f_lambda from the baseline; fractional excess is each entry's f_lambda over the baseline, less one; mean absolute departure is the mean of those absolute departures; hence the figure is 0.30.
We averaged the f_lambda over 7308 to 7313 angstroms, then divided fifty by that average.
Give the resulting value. 7.41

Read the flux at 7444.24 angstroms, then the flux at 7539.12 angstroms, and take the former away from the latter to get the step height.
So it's 1.1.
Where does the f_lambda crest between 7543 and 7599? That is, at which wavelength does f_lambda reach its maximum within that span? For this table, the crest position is 7596.62 angstroms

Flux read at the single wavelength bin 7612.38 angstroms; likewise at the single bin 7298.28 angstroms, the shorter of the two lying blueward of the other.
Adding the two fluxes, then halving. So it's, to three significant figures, 7.11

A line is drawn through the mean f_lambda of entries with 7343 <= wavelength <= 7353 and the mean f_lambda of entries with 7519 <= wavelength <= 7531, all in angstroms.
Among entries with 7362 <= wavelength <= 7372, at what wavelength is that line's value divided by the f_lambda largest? 7370.90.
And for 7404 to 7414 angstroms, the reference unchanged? 7413.45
